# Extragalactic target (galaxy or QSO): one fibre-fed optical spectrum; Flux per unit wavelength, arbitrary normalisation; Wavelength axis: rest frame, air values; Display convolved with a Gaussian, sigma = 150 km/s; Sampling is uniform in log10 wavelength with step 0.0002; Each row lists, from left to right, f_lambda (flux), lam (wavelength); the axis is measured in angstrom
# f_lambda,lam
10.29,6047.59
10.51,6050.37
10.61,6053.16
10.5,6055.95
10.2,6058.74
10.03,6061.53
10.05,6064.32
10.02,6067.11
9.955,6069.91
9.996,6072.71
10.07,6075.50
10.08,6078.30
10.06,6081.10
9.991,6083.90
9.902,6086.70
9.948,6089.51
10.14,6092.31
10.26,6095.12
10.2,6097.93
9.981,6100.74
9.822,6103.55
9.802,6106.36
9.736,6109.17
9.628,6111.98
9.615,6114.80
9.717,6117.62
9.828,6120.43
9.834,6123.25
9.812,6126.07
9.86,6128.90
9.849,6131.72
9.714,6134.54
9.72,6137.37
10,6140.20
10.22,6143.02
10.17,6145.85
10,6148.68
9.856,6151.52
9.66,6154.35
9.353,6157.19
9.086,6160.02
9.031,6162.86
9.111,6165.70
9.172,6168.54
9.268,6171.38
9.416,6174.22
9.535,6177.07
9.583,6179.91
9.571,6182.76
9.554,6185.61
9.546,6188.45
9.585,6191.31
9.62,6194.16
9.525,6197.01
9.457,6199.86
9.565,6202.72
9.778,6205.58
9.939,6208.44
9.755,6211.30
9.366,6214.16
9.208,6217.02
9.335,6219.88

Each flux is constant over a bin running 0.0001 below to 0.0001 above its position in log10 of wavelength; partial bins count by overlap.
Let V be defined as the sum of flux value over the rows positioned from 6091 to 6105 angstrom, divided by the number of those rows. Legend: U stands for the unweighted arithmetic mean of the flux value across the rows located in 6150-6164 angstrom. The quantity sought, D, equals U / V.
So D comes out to 0.93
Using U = 9.4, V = 10.1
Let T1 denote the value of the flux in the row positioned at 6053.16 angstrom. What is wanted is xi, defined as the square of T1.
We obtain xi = 113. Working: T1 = 10.61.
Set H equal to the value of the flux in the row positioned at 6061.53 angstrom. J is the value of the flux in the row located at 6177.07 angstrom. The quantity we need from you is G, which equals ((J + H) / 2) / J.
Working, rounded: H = 10.03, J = 9.535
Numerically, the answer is 1.03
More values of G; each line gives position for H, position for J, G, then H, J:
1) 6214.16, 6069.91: 0.97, 9.366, 9.955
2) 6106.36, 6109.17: 1.00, 9.802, 9.736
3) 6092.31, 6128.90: 1.01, 10.14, 9.86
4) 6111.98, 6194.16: 1.00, 9.628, 9.62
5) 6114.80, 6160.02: 1.03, 9.615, 9.086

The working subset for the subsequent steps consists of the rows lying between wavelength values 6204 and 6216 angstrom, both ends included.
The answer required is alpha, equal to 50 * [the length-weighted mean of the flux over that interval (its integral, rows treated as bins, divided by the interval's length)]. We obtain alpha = 484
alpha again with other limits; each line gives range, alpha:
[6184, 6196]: 479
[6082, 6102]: 503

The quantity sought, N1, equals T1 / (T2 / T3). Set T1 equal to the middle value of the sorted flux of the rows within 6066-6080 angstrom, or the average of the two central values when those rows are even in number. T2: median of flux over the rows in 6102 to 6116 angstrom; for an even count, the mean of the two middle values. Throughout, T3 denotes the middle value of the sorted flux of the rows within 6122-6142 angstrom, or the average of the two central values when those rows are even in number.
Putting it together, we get 10.1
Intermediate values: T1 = 10.0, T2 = 9.74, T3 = 9.8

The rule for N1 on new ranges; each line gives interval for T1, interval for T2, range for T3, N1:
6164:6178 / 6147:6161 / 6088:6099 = 9.8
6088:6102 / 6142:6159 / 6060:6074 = 10.2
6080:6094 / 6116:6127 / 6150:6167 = 9.4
